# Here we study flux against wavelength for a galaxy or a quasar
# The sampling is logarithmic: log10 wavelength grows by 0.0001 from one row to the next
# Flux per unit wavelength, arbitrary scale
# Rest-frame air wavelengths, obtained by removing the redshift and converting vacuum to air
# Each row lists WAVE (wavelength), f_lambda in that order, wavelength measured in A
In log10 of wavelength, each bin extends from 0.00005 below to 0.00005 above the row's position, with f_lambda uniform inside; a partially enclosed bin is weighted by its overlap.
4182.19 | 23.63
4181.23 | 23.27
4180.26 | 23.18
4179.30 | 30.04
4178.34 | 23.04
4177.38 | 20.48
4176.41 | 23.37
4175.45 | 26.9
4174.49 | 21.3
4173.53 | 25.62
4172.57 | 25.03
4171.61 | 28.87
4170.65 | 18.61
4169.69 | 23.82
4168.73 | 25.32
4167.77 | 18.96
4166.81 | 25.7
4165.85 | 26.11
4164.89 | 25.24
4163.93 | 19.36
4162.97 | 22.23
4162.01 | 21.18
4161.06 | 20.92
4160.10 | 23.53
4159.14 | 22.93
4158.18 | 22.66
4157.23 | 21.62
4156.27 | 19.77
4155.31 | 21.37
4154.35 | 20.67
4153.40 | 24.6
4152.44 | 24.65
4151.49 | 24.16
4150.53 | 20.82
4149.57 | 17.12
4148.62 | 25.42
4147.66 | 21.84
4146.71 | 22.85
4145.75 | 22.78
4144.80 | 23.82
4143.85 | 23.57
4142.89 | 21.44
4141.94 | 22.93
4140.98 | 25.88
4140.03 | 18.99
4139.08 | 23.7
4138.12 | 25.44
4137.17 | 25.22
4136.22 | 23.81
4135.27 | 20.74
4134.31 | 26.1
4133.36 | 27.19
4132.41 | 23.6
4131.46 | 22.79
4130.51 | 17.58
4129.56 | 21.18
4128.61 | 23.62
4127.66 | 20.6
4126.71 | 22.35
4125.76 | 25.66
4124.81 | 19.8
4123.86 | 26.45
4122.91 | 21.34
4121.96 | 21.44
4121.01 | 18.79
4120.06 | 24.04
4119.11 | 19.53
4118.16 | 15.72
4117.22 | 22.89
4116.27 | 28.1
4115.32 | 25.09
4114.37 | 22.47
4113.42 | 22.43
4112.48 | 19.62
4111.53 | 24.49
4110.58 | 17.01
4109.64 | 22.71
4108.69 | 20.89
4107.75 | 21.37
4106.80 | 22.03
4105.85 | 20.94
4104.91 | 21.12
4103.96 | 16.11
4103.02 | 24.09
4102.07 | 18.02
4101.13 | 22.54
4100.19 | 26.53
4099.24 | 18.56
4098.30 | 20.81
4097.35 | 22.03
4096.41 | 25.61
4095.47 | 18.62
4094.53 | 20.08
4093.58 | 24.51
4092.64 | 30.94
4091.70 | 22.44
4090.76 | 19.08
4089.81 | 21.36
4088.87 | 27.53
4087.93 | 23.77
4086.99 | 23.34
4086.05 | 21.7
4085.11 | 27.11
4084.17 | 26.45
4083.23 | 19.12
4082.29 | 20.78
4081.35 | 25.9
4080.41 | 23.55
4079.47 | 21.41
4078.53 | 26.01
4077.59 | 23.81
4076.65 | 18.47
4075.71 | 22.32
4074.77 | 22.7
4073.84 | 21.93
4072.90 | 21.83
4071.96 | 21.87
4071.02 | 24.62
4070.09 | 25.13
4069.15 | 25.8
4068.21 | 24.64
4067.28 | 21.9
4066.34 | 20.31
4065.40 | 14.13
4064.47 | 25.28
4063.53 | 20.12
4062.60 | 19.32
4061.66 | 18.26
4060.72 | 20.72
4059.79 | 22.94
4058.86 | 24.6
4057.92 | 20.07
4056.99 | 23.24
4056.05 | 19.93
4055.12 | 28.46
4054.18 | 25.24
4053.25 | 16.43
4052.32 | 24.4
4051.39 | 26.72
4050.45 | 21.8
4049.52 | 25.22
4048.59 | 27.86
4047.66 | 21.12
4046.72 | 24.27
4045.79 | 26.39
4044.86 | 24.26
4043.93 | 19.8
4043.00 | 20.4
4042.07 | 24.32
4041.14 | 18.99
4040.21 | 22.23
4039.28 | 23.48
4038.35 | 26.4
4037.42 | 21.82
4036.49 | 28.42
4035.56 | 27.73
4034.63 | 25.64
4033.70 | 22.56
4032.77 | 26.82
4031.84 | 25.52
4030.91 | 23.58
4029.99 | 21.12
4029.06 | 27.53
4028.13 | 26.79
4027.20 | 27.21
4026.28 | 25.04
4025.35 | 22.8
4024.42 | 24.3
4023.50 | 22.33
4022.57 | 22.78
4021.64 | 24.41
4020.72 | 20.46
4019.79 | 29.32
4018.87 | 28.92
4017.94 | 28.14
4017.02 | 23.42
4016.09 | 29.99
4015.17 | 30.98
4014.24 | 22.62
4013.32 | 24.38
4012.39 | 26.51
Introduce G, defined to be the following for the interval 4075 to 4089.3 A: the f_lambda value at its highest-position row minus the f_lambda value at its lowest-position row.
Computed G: 5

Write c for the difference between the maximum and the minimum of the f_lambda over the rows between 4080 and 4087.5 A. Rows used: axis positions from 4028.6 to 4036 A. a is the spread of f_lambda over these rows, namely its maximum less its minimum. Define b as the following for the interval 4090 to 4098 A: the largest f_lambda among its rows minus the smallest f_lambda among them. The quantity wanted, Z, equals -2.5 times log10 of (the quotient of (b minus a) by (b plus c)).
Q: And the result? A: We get 1.4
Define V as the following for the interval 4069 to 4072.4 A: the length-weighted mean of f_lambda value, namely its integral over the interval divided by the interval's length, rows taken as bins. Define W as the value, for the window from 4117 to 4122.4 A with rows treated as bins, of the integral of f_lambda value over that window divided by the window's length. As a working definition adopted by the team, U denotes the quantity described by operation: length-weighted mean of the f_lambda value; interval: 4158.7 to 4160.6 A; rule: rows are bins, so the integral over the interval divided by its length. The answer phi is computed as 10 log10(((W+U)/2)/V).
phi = -0.5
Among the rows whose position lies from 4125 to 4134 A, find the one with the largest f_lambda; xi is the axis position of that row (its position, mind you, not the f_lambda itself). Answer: 4133.36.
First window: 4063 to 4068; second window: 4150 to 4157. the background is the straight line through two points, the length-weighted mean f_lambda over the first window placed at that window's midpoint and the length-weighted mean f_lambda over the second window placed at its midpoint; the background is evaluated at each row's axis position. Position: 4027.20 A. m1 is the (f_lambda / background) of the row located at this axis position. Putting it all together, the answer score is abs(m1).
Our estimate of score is 1.37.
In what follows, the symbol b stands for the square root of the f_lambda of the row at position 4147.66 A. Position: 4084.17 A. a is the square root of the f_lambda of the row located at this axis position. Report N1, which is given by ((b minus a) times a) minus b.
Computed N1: -7.1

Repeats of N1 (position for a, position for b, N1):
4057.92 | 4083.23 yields -4.9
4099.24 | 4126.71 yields -2.9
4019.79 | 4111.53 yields -7.5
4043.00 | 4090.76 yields -5.0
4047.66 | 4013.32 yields -3.4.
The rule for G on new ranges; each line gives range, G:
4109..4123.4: -1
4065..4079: 12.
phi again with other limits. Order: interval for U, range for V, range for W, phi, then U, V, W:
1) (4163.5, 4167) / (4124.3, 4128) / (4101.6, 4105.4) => -0.1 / 24.0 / 22.2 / 20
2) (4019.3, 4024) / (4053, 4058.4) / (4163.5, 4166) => 0.2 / 23.9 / 22.4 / 23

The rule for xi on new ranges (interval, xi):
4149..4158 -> 4152.44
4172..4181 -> 4179.30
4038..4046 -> 4038.35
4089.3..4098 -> 4092.64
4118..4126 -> 4123.86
